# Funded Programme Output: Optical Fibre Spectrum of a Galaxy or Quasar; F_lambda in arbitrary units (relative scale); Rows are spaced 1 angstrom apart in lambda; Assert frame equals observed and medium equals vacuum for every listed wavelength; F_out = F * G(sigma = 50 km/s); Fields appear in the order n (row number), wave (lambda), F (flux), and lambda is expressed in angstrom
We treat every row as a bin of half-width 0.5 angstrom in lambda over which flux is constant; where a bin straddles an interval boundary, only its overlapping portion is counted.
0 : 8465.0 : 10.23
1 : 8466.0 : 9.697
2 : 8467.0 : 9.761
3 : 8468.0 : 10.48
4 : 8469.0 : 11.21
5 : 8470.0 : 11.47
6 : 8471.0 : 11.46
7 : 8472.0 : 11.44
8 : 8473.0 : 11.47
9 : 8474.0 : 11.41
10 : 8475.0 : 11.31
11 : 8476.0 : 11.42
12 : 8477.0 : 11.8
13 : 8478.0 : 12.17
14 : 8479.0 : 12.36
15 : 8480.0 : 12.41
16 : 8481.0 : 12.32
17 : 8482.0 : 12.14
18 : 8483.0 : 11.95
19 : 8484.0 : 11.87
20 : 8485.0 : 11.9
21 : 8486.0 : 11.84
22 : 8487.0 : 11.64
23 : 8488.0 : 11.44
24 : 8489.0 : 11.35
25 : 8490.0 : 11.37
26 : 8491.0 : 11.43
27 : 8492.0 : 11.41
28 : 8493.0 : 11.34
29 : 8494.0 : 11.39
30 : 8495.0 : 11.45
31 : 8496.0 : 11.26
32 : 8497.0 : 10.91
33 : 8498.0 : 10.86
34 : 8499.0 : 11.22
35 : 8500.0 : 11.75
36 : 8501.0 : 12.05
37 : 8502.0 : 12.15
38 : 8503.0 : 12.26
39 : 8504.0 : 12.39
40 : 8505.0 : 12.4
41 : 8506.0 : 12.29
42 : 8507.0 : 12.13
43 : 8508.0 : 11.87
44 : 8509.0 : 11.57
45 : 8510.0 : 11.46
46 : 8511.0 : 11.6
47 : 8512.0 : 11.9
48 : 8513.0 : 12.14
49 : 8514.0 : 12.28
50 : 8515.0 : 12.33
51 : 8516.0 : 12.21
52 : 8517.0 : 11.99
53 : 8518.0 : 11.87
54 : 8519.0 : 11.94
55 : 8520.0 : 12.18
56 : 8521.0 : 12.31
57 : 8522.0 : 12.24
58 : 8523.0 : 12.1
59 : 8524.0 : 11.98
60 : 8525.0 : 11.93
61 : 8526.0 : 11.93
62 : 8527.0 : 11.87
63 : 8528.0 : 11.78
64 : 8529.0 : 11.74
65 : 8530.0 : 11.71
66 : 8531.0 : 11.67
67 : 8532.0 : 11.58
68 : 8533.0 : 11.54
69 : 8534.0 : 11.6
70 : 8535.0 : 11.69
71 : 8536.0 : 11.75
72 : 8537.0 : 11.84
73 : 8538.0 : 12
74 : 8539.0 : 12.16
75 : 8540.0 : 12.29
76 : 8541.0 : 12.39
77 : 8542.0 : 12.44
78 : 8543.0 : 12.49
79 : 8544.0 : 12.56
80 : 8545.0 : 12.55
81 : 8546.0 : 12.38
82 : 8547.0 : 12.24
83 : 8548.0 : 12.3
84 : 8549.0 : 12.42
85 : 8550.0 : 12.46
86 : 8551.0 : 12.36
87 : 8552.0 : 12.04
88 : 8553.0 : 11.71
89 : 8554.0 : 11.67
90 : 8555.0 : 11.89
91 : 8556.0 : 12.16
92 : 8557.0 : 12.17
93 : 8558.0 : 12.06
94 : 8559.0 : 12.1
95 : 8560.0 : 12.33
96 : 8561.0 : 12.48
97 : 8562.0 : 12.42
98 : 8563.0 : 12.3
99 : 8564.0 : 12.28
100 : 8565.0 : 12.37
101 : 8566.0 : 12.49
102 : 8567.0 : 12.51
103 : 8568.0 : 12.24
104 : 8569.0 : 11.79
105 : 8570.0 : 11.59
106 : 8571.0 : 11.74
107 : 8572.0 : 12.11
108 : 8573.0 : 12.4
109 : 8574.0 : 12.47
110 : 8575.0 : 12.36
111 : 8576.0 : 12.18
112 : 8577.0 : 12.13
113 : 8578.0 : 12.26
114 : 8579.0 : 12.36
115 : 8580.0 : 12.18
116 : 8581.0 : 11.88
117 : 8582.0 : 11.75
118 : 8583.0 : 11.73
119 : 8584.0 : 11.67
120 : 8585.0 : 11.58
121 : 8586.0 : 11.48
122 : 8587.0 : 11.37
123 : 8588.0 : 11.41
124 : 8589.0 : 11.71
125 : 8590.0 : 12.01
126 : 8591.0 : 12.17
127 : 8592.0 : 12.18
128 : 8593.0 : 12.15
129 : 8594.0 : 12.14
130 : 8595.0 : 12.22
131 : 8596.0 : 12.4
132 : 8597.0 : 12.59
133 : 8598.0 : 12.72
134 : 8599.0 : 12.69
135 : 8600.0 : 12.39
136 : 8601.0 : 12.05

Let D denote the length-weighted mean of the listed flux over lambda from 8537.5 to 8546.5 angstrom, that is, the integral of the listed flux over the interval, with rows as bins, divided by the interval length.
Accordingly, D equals 12.4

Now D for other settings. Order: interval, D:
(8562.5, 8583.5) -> 12.1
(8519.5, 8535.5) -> 11.9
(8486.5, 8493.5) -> 11.4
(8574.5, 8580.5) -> 12.2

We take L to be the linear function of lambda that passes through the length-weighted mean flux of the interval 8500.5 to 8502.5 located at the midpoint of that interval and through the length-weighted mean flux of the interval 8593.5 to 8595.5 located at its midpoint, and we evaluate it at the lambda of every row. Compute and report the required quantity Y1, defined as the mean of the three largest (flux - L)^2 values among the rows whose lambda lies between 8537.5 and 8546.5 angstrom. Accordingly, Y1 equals 0.16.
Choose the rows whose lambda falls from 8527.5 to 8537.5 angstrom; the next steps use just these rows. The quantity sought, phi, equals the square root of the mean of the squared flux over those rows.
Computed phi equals 11.7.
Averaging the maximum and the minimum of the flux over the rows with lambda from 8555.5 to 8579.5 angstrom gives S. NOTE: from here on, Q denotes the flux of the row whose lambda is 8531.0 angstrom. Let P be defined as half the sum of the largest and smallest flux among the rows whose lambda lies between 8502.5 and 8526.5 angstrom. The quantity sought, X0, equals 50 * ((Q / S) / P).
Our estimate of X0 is 4.1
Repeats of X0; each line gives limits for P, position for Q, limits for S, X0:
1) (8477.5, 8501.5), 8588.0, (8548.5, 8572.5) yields 4.1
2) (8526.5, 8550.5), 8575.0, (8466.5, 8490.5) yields 4.6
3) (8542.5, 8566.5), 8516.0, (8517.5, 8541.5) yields 4.2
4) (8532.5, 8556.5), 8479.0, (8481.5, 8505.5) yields 4.4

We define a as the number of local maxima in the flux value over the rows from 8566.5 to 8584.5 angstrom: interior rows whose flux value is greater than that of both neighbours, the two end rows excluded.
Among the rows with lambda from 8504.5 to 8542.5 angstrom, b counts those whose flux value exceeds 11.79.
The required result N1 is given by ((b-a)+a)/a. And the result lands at 13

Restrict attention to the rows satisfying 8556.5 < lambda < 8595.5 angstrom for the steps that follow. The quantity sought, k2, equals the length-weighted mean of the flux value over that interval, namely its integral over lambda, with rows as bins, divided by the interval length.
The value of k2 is 12.1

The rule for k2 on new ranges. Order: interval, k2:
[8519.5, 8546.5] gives 12.0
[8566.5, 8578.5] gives 12.1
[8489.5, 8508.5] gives 11.7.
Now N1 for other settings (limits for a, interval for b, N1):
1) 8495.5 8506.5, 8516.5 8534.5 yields 11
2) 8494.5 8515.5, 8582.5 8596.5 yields 7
